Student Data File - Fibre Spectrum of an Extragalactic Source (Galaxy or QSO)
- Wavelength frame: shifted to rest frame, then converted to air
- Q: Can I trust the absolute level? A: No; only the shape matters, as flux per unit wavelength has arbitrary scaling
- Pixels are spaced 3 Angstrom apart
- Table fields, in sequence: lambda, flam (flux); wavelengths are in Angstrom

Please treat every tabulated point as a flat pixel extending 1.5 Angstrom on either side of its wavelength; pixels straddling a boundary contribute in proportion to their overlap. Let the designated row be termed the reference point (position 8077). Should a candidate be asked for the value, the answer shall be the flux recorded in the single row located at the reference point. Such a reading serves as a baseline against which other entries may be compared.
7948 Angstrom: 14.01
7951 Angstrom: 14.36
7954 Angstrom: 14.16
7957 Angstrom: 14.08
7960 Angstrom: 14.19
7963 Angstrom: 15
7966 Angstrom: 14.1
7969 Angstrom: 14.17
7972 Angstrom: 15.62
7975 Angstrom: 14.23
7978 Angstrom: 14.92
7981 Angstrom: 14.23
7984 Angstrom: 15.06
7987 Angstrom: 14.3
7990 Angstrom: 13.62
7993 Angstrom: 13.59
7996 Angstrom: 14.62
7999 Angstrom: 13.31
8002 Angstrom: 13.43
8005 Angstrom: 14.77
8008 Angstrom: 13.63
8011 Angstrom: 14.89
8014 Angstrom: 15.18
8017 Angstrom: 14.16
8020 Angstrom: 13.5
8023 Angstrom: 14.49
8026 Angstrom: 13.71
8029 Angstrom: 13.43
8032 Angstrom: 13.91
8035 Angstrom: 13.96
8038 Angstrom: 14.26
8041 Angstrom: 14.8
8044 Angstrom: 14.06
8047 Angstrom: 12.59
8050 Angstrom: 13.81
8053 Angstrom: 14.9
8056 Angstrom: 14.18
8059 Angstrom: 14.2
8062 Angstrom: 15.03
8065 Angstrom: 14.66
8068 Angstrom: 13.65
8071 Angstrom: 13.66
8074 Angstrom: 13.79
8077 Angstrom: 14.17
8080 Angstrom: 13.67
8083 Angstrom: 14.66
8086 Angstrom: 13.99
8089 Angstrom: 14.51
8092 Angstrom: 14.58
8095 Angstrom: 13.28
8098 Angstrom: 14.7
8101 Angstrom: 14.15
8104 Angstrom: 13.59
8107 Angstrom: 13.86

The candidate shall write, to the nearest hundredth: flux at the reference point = 14.17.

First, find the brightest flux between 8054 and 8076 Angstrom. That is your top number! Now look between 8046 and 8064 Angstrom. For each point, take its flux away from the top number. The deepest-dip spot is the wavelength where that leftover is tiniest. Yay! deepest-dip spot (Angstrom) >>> 8062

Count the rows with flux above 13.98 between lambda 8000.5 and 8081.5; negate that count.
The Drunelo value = -14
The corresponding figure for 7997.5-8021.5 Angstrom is -4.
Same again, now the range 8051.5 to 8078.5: -6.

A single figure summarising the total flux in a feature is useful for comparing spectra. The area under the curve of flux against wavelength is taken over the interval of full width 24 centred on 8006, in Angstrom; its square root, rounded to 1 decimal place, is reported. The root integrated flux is 18.5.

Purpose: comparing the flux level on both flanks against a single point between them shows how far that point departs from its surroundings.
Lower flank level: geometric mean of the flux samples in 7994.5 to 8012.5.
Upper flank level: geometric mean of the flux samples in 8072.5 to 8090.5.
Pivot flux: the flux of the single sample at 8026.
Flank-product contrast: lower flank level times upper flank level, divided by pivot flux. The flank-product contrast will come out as 14.5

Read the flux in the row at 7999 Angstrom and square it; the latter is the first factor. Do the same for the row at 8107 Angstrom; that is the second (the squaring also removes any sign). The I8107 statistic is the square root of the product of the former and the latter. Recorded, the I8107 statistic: 184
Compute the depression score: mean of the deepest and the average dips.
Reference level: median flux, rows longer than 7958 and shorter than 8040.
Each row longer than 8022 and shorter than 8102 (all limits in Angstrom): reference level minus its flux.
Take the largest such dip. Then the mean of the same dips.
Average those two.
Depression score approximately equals 0.84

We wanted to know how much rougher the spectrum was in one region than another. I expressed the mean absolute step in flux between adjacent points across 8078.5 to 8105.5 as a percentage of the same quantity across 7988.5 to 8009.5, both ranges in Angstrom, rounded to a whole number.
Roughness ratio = 92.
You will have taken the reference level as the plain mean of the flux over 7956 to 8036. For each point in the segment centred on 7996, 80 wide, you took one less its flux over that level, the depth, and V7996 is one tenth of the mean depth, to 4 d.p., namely 0.0000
